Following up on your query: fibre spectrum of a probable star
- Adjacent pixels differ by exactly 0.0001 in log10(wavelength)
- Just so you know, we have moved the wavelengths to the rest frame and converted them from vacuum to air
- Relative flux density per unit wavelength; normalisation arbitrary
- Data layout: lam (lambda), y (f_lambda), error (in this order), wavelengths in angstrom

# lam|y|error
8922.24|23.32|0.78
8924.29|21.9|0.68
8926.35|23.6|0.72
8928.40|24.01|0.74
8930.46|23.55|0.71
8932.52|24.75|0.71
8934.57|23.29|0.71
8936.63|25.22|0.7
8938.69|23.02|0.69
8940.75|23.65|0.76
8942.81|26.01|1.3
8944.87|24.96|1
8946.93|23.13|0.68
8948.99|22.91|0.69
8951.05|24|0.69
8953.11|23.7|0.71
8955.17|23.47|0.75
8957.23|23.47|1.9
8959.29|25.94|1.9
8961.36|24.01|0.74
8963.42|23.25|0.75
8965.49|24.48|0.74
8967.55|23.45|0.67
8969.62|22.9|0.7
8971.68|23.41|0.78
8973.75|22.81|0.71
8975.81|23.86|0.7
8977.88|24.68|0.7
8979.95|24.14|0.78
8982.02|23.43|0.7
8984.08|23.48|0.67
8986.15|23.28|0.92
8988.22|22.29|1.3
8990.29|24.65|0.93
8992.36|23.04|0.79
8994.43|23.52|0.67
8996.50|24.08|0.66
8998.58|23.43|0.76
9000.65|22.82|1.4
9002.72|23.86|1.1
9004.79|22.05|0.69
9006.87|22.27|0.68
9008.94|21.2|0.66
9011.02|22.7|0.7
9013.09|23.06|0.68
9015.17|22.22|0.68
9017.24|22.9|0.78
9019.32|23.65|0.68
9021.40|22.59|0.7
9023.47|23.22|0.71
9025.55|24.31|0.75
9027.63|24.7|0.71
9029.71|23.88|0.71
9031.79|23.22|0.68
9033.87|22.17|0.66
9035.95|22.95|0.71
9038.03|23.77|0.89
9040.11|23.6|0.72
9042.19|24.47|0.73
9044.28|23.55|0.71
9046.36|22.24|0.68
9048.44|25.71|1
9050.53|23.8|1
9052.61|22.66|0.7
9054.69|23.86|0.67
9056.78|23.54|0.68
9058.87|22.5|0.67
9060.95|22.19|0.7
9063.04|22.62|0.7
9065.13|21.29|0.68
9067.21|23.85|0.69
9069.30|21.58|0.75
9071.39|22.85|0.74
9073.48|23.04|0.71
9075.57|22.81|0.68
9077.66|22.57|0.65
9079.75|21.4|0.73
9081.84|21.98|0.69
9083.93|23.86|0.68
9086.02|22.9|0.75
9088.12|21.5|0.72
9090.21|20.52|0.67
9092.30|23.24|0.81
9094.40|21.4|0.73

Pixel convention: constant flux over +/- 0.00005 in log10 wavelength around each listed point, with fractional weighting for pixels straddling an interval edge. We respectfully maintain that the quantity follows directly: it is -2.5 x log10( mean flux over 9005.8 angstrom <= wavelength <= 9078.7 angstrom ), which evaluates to -3.41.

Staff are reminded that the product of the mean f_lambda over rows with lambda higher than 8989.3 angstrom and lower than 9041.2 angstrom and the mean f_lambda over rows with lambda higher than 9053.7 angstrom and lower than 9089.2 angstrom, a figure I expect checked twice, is 524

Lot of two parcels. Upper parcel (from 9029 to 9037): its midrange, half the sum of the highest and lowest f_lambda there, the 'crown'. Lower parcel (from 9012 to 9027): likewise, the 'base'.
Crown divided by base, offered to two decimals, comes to 0.99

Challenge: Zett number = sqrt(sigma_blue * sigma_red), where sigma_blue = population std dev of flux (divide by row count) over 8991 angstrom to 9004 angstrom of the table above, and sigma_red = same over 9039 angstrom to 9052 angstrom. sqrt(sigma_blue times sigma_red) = 0.67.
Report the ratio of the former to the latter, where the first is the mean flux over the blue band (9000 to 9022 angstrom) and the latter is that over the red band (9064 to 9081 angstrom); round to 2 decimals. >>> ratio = 1.01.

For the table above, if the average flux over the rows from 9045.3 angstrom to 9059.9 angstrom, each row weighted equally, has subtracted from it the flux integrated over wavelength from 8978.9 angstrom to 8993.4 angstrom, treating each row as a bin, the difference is -317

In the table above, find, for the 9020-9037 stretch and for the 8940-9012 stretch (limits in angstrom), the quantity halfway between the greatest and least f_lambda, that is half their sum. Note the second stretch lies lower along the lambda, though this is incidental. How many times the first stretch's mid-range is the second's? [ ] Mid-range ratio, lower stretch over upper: 1.01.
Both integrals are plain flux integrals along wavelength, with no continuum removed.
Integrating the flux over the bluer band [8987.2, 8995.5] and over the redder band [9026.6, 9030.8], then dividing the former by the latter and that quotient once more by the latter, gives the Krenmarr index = 0.019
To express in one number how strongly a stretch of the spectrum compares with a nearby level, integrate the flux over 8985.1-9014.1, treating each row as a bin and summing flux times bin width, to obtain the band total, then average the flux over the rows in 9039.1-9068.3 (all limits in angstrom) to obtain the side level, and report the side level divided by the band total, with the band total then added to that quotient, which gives 668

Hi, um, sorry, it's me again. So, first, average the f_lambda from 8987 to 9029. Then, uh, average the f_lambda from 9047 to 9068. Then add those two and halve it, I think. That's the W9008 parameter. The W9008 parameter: 23.2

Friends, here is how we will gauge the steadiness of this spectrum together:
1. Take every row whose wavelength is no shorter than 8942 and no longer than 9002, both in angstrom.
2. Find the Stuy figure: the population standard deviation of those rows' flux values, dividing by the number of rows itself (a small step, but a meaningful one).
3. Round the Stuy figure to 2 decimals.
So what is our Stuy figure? 0.86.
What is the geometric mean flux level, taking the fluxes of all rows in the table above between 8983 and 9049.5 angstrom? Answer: 23.3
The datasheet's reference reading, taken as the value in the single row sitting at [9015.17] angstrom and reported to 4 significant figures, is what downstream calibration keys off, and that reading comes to 22.22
